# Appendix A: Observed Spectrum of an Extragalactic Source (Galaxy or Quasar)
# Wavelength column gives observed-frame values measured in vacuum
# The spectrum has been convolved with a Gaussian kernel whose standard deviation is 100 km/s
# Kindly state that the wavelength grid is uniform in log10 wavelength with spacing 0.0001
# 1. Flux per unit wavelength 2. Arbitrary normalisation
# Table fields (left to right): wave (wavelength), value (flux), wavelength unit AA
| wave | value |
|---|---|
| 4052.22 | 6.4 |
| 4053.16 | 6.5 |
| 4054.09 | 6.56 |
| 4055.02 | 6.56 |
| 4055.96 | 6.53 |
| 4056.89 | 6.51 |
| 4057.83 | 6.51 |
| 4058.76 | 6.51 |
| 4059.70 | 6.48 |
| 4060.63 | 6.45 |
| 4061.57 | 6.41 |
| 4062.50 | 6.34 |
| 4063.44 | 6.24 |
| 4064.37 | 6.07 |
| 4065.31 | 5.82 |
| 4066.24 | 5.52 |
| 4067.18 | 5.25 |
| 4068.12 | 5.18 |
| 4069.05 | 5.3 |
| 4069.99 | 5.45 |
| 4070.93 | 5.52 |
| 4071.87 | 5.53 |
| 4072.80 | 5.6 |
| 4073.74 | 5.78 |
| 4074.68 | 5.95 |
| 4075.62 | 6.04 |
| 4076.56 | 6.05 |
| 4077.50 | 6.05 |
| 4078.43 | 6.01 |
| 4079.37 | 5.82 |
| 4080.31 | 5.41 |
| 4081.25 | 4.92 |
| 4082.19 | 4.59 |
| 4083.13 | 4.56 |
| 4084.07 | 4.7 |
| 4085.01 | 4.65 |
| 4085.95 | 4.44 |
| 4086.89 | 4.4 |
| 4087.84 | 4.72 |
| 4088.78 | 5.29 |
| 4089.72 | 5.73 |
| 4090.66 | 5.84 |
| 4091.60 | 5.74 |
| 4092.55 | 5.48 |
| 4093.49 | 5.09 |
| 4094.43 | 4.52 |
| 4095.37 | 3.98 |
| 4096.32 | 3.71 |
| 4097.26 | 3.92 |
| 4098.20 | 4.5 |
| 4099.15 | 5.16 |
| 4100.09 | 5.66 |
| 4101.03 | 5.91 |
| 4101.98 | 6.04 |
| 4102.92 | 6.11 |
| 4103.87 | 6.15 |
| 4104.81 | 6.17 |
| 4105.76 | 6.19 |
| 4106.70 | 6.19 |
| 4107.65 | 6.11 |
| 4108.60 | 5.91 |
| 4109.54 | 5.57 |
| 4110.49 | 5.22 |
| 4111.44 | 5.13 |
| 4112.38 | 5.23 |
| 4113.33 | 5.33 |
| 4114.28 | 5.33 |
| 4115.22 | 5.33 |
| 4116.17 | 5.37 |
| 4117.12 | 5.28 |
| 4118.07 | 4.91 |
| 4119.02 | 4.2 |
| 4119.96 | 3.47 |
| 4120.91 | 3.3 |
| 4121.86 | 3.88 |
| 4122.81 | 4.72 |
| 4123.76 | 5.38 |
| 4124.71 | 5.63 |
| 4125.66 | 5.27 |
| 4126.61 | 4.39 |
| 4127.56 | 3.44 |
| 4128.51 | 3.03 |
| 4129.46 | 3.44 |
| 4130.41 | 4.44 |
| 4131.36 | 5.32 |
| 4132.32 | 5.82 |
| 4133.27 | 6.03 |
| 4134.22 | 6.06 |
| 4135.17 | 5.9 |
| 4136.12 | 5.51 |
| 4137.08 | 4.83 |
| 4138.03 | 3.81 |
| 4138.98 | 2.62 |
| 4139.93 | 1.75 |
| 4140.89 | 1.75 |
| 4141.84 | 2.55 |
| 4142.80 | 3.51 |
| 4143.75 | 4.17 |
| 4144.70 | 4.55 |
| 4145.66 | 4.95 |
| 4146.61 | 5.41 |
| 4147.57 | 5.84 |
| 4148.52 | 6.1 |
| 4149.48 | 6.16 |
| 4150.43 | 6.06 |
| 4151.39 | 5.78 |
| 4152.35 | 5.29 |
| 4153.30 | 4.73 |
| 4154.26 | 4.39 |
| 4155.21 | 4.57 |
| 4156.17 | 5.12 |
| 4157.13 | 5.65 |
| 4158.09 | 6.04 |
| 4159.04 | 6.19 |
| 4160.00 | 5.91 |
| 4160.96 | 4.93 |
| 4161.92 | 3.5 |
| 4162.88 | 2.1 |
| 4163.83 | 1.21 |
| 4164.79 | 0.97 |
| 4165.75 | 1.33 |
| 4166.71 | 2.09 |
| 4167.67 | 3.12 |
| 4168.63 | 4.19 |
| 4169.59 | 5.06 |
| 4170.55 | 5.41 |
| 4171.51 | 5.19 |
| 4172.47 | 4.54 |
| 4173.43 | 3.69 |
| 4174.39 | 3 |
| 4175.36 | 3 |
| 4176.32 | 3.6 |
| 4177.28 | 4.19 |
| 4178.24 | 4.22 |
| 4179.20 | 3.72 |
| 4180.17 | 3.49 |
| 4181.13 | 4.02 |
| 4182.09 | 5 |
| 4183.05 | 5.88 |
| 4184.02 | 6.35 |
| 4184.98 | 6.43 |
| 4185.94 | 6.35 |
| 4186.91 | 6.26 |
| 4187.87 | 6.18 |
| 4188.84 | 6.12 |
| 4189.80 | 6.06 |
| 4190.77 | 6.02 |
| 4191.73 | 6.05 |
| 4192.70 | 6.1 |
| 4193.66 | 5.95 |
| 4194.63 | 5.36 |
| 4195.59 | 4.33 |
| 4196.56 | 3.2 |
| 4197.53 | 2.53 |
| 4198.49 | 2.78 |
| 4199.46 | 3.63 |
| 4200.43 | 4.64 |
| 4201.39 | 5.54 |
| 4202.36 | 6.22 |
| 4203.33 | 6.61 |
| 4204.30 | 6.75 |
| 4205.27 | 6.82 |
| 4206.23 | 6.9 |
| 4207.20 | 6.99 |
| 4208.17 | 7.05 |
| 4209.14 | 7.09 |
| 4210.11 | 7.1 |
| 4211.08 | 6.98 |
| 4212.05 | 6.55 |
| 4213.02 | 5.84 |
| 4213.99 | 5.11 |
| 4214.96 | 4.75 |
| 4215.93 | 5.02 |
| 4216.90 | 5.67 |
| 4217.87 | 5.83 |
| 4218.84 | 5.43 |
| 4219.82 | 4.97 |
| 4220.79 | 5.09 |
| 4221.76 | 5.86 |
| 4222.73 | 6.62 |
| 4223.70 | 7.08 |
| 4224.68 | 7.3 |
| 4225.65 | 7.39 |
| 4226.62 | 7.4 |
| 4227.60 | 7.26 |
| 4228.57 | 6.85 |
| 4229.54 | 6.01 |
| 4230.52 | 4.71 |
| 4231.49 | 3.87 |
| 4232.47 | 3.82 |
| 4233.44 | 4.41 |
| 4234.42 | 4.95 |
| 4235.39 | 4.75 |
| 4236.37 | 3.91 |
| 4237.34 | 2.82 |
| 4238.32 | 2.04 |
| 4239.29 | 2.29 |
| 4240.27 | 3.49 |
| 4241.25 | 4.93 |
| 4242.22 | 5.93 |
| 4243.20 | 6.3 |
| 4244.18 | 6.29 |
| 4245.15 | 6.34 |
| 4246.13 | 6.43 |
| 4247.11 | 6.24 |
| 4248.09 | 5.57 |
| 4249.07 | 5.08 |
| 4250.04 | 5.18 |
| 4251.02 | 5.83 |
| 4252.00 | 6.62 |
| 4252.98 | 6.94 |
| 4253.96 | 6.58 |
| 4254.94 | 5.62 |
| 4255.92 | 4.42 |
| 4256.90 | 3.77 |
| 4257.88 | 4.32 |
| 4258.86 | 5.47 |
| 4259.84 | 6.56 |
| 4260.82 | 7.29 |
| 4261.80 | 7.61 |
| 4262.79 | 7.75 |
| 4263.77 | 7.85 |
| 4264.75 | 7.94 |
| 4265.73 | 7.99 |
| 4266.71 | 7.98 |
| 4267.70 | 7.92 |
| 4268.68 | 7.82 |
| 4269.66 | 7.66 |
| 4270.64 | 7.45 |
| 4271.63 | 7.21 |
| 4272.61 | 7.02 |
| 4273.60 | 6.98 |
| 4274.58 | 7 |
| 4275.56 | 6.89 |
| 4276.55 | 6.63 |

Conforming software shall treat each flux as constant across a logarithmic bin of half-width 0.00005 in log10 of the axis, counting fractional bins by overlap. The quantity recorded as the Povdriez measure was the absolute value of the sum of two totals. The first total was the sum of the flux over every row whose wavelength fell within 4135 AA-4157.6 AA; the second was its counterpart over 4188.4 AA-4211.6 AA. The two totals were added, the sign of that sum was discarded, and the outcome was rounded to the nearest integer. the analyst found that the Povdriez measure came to 248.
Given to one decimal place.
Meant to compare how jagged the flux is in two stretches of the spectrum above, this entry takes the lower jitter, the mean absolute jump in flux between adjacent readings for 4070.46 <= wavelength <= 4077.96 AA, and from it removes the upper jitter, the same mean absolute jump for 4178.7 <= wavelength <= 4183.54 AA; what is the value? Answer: -0.6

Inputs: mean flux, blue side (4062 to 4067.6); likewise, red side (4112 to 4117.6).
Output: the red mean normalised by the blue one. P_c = 0.90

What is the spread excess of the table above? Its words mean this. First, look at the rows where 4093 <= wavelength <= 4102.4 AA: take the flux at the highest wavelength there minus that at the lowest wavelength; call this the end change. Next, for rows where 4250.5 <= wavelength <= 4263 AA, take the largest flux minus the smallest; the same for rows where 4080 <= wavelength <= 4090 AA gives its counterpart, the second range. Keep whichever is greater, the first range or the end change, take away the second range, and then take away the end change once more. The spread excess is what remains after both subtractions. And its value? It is 1.7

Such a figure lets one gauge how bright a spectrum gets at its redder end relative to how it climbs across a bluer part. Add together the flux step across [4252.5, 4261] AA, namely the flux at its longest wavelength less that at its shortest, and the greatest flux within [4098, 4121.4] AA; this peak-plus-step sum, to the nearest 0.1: 6.5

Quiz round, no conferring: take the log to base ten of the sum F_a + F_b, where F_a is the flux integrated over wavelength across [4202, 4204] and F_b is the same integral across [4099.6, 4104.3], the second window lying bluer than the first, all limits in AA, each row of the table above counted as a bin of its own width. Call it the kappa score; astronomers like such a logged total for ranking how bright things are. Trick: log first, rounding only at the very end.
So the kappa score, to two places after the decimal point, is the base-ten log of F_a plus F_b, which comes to 1.61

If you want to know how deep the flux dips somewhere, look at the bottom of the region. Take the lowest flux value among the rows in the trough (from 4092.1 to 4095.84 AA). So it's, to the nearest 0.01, 3.98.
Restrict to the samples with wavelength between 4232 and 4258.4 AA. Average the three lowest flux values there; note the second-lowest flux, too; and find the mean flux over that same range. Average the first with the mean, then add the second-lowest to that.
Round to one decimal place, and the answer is 6.0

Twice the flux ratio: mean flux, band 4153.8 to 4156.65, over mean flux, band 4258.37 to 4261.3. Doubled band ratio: 1.5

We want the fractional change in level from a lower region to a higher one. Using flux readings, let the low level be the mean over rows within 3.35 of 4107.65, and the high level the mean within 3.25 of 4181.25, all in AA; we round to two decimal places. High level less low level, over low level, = -0.21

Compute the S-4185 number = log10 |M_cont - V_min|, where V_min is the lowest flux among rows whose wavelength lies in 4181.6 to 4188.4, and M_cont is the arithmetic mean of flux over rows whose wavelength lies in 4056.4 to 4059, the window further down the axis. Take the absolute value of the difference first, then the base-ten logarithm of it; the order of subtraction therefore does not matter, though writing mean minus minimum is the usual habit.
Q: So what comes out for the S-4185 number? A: 0.18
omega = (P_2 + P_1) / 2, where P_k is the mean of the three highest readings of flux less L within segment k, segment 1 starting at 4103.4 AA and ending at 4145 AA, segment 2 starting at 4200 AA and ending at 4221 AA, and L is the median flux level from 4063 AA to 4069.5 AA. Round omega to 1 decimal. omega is 1.1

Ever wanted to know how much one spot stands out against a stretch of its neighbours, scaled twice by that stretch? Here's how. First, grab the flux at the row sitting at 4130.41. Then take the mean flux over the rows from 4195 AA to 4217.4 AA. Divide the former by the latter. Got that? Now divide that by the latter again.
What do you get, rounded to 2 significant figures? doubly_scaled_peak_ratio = 0.14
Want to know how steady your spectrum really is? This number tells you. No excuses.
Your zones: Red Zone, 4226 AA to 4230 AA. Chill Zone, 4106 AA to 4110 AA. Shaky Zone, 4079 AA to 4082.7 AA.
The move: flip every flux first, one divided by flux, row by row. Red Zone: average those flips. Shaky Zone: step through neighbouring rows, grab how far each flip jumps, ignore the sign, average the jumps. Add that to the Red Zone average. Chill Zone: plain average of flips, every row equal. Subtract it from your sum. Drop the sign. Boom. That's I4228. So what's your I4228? 0.01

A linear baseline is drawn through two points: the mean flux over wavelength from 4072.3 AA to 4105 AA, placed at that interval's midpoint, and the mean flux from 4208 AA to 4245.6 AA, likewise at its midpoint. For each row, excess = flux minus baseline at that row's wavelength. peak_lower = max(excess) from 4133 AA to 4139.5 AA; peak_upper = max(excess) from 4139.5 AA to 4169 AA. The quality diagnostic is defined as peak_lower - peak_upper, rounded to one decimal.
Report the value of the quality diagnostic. -0.1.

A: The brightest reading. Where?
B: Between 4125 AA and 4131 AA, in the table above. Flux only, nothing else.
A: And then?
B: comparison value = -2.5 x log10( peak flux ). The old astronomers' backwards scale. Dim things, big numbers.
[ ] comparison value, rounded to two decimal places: -1.80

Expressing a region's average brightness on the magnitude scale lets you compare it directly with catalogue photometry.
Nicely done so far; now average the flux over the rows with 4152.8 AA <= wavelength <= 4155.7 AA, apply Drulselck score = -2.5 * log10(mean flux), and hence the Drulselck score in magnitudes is -1.65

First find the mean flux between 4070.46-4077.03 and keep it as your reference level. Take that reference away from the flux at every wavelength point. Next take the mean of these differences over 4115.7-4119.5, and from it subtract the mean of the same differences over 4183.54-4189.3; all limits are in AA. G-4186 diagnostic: -1.3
